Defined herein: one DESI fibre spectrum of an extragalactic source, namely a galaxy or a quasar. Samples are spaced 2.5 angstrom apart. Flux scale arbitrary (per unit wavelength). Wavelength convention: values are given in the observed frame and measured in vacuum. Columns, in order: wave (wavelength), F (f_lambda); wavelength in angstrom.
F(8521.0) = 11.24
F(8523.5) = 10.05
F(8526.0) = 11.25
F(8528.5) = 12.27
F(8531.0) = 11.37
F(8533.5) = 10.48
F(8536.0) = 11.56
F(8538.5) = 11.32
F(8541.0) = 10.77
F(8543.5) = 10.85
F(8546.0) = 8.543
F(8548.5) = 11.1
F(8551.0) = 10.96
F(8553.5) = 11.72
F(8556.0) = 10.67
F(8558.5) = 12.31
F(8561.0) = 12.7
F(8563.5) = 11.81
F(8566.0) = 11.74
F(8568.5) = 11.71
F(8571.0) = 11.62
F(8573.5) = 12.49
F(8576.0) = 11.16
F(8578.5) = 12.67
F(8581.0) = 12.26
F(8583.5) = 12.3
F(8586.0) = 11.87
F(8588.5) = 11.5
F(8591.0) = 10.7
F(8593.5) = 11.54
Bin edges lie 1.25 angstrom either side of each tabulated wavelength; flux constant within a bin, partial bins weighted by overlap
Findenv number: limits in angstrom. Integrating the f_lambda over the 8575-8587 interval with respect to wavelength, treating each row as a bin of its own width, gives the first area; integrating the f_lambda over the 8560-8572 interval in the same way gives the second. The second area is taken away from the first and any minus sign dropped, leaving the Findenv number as 2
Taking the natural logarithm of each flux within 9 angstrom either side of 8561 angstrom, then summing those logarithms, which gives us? 17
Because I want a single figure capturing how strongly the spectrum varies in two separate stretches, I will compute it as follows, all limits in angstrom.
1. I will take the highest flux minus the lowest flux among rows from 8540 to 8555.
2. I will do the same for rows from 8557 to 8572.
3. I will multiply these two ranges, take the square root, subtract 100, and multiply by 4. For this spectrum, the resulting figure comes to -392.6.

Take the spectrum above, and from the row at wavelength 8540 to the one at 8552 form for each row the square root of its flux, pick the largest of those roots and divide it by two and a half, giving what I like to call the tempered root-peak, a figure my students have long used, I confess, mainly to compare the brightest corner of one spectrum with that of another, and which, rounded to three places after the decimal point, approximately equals 1.333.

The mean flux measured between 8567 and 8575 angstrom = 11.9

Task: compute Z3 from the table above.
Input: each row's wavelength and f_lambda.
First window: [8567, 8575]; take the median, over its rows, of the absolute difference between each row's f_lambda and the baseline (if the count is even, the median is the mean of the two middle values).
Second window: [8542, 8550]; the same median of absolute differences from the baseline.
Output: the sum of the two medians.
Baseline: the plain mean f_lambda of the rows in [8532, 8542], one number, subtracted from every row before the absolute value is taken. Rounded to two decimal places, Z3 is 0.86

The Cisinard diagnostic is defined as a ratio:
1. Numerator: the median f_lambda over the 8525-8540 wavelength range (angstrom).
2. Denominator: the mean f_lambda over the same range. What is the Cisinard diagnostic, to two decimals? 1.00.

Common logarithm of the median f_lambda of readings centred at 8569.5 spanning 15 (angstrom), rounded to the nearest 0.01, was 1.07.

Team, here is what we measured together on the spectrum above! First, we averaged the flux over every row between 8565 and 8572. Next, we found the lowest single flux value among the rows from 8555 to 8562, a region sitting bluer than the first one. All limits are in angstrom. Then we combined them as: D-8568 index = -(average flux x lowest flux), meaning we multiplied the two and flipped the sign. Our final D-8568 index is -125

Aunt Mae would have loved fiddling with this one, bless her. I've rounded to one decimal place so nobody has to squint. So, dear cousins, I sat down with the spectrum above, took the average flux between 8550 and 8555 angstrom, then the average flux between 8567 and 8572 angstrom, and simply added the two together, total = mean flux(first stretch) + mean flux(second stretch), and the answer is 23.0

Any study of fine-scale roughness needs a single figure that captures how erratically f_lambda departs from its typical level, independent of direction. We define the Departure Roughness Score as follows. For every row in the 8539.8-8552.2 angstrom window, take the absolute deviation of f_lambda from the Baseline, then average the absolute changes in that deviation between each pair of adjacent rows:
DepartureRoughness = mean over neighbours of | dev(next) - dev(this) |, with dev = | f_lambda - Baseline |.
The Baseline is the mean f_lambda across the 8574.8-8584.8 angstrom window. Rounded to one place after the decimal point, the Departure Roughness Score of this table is 1.3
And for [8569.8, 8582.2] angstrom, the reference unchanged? 0.4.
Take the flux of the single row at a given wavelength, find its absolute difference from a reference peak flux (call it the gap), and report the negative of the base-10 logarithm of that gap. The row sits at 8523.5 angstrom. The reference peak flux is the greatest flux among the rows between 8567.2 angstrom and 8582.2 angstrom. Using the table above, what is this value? -0.42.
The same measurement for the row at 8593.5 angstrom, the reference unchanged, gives -0.05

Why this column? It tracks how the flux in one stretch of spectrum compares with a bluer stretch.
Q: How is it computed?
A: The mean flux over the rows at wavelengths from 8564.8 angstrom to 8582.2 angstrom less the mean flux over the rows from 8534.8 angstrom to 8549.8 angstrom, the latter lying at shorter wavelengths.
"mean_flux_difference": 1.3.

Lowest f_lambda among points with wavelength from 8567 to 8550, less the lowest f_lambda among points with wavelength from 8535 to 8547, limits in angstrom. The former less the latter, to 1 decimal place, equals 2.1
